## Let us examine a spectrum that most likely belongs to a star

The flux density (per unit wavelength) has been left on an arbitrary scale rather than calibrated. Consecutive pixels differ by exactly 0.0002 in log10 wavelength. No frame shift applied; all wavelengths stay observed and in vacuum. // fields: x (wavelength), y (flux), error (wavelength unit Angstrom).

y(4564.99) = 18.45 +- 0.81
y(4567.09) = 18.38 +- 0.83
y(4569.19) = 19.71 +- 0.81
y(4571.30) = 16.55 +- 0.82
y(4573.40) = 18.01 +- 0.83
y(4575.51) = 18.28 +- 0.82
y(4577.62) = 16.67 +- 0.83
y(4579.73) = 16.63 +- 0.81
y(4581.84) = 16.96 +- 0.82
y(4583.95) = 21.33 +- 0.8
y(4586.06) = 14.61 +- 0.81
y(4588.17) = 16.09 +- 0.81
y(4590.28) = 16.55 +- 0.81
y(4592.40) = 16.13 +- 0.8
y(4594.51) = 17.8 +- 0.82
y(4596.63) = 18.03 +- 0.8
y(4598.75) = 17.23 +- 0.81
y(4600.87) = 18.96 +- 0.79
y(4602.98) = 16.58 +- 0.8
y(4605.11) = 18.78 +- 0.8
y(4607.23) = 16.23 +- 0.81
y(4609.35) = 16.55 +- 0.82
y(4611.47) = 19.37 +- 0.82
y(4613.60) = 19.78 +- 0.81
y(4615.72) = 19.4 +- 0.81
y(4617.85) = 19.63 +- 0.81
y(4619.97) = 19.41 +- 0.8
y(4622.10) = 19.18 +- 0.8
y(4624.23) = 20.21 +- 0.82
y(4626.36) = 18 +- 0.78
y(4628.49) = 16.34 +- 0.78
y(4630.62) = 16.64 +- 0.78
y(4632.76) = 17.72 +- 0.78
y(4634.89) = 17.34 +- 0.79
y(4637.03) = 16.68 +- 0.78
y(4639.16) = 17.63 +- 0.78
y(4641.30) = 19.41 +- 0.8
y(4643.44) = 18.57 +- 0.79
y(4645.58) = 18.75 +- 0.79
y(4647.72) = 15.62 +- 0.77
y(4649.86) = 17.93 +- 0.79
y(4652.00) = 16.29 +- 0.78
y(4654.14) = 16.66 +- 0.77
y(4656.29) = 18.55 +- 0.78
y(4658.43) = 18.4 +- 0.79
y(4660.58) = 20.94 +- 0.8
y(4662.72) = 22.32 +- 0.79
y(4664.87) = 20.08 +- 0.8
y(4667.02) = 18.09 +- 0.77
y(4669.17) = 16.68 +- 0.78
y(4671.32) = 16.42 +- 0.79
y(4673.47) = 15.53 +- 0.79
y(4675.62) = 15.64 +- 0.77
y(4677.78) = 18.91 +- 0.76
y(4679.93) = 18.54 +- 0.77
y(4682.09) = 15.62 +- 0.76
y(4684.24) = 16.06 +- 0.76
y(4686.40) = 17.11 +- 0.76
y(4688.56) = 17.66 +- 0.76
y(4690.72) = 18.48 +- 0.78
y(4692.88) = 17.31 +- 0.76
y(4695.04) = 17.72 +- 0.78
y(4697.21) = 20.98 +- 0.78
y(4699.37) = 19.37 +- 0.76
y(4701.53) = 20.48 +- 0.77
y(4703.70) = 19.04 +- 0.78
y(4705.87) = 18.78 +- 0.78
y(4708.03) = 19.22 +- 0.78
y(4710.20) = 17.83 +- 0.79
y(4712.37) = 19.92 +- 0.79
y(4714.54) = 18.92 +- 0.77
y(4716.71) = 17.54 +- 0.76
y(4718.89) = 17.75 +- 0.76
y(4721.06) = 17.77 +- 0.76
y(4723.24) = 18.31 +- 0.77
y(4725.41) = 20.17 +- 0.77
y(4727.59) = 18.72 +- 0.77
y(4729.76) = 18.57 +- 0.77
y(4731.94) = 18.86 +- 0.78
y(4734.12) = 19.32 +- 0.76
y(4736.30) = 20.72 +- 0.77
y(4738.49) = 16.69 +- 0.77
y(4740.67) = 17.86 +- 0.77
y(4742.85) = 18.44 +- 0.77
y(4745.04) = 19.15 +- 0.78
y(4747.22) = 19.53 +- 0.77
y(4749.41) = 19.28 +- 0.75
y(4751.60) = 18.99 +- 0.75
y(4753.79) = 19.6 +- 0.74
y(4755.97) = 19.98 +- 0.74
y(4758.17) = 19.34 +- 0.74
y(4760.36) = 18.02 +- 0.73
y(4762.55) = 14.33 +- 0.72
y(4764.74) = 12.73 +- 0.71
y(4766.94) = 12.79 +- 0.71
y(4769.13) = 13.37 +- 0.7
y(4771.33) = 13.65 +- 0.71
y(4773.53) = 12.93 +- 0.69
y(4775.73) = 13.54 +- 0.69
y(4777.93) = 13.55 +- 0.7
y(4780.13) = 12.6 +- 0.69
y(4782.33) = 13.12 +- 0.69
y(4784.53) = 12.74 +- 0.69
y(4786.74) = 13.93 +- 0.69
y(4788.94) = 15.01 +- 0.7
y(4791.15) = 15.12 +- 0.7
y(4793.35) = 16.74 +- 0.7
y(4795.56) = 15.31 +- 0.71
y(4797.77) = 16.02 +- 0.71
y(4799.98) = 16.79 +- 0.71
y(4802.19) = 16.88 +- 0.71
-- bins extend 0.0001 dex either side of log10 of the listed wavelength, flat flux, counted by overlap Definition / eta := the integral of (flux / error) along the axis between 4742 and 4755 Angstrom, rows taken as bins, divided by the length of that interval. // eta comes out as 25.3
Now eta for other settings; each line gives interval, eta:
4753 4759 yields 26.6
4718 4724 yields 23.5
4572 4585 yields 21.9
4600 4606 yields 22.7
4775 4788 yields 19.2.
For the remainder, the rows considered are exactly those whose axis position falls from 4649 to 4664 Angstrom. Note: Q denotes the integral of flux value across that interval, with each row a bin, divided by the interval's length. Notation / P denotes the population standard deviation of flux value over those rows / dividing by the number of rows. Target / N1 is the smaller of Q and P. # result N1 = 2.0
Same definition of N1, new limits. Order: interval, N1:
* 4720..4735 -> 0.7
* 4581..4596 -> 2.0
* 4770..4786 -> 0.4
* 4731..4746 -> 1.2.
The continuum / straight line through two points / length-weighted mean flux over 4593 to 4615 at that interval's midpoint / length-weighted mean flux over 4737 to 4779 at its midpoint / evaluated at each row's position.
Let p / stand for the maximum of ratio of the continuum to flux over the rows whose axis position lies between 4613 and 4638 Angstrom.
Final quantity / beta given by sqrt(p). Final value 1.04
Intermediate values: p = 1.08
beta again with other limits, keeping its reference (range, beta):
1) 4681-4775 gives 1.14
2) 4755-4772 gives 1.14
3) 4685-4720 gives 1.00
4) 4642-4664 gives 1.06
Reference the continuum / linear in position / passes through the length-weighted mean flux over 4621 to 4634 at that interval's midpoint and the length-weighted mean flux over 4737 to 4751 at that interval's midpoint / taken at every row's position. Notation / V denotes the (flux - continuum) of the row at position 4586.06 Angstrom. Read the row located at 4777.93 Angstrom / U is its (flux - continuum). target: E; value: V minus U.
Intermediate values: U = -5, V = -3.2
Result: 2.0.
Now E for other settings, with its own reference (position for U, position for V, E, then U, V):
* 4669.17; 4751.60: 1.9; -2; 0.4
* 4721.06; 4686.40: -0.5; -1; -1.2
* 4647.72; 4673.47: -0.2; -2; -2.7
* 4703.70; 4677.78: 0.0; 1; 0.7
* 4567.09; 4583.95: 2.9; 1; 3.5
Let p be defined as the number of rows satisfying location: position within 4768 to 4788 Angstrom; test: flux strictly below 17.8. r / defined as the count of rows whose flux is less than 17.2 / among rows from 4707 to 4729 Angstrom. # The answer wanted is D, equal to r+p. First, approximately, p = 9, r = 0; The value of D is 9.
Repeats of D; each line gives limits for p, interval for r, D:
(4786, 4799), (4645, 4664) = 9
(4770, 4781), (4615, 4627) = 5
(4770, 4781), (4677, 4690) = 8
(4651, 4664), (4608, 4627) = 3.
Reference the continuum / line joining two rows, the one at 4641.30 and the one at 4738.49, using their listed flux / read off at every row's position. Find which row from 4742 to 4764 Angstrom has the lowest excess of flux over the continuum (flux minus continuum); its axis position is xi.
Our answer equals 4762.55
